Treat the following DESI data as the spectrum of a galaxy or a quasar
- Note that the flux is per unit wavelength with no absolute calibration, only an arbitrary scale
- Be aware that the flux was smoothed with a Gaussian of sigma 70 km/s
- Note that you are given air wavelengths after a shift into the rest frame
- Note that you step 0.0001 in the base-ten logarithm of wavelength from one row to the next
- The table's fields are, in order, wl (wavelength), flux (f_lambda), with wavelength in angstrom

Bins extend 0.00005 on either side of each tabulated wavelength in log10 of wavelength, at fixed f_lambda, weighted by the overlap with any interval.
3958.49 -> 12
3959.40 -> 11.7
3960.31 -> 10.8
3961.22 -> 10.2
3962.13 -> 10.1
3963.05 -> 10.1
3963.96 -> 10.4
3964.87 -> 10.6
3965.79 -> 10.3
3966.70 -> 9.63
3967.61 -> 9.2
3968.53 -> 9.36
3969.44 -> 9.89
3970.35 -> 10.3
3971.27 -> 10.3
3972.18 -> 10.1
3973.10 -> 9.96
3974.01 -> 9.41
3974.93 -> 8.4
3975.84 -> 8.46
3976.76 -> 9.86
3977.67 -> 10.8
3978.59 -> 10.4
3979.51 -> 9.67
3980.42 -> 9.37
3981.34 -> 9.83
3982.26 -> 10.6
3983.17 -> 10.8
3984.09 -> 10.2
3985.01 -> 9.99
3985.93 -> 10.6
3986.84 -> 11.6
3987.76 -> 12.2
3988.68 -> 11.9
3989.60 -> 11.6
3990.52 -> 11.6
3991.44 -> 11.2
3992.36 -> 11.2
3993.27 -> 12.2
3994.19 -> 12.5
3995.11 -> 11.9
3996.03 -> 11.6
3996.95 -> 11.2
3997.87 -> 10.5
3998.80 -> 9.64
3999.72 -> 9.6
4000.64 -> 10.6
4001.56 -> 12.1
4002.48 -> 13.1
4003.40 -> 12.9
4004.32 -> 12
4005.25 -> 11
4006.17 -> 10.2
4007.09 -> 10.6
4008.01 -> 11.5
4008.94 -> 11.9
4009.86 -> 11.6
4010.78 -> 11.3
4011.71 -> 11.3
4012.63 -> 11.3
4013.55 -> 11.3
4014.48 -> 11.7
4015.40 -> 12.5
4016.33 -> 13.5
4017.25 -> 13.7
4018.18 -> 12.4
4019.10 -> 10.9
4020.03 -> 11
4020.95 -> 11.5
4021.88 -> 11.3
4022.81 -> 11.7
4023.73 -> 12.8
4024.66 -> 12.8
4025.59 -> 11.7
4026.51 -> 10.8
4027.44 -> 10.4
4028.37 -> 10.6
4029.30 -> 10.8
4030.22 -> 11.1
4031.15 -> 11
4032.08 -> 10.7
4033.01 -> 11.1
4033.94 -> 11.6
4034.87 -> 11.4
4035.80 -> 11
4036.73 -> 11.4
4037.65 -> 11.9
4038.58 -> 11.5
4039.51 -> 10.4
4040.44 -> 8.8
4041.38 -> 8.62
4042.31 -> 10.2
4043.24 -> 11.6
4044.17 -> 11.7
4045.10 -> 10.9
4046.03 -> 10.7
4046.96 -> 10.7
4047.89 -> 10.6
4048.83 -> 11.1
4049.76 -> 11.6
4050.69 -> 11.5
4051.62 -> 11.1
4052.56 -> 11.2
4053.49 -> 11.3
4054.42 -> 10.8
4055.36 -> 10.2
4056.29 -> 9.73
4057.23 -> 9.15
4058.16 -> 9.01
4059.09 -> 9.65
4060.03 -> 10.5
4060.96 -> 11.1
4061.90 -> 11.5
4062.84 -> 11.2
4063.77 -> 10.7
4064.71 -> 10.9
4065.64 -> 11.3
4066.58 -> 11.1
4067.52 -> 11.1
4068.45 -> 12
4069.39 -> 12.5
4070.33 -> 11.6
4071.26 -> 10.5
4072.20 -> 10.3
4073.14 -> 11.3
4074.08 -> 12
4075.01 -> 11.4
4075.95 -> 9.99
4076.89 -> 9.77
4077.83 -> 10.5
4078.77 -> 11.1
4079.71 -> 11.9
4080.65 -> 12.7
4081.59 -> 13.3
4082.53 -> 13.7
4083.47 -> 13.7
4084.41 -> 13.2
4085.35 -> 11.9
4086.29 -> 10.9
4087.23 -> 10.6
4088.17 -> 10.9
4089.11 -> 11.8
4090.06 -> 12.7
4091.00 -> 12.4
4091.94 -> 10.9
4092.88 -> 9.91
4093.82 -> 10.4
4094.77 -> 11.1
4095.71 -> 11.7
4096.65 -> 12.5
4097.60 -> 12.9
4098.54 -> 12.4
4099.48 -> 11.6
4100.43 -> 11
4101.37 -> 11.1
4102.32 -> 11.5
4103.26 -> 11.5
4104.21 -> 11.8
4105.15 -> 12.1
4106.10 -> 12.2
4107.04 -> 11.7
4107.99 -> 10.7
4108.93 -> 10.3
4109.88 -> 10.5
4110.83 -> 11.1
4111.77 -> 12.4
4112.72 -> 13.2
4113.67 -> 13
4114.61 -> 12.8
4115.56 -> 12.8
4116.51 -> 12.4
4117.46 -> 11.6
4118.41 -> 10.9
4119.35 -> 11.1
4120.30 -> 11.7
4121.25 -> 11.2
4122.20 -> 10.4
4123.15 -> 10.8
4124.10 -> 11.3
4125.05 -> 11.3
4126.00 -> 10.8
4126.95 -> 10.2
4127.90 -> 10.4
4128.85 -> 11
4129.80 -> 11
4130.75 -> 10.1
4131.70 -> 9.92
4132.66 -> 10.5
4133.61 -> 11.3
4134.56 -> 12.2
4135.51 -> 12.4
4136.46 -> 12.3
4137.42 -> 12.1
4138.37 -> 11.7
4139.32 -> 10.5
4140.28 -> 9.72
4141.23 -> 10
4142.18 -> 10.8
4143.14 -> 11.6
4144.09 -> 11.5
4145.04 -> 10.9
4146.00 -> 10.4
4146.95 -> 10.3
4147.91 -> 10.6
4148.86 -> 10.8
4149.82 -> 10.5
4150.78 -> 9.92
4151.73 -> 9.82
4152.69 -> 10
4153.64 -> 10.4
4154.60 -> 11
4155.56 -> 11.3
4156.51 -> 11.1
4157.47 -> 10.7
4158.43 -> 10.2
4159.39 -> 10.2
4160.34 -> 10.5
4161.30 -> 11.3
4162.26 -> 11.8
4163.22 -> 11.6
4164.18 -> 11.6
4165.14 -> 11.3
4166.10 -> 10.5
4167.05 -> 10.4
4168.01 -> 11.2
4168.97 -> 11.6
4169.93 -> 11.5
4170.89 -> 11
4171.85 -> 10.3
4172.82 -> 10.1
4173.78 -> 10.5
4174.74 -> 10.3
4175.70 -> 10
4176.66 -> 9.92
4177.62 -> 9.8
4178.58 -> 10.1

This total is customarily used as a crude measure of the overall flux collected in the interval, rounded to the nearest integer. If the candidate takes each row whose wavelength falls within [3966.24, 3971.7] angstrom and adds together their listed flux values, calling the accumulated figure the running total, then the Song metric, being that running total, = 59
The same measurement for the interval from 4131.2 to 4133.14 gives 20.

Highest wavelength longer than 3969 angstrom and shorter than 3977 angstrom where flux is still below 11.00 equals 3976.76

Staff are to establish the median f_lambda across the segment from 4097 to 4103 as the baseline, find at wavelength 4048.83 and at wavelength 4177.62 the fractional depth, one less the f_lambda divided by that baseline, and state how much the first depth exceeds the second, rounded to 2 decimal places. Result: -0.11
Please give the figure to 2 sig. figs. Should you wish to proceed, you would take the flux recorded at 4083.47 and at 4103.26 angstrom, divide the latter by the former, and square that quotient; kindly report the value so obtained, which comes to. 0.70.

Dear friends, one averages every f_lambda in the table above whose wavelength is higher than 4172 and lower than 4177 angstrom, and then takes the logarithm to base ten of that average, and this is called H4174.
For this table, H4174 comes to 1.01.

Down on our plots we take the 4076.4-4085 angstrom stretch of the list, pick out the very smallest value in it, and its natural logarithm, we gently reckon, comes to 2.28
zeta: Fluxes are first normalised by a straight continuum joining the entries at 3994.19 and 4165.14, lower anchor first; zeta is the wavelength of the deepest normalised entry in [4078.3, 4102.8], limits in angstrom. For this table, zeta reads 4092.88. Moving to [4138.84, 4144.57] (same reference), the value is 4140.28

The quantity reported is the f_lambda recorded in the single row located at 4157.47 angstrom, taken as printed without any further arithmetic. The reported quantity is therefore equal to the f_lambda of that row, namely 10.7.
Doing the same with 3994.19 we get 12.5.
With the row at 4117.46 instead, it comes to 11.6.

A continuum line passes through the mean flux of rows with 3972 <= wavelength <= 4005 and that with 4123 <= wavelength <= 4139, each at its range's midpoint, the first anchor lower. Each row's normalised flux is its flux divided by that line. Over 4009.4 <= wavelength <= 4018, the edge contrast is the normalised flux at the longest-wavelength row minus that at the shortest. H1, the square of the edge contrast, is 0.037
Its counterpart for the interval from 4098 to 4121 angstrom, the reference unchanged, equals 0.005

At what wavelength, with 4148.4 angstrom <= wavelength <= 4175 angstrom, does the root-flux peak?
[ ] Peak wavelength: 4162.26 angstrom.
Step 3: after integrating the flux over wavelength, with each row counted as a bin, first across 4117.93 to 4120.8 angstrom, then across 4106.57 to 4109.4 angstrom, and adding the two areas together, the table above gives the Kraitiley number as 63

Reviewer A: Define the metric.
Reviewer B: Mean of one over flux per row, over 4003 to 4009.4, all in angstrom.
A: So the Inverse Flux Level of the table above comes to 0.0879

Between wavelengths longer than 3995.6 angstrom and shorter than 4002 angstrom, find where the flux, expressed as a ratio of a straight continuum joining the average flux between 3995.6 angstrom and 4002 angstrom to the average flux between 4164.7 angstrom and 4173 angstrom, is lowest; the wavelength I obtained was 3999.72 angstrom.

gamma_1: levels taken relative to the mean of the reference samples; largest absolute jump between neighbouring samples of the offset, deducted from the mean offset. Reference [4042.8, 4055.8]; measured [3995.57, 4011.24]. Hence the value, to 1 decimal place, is -1.3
